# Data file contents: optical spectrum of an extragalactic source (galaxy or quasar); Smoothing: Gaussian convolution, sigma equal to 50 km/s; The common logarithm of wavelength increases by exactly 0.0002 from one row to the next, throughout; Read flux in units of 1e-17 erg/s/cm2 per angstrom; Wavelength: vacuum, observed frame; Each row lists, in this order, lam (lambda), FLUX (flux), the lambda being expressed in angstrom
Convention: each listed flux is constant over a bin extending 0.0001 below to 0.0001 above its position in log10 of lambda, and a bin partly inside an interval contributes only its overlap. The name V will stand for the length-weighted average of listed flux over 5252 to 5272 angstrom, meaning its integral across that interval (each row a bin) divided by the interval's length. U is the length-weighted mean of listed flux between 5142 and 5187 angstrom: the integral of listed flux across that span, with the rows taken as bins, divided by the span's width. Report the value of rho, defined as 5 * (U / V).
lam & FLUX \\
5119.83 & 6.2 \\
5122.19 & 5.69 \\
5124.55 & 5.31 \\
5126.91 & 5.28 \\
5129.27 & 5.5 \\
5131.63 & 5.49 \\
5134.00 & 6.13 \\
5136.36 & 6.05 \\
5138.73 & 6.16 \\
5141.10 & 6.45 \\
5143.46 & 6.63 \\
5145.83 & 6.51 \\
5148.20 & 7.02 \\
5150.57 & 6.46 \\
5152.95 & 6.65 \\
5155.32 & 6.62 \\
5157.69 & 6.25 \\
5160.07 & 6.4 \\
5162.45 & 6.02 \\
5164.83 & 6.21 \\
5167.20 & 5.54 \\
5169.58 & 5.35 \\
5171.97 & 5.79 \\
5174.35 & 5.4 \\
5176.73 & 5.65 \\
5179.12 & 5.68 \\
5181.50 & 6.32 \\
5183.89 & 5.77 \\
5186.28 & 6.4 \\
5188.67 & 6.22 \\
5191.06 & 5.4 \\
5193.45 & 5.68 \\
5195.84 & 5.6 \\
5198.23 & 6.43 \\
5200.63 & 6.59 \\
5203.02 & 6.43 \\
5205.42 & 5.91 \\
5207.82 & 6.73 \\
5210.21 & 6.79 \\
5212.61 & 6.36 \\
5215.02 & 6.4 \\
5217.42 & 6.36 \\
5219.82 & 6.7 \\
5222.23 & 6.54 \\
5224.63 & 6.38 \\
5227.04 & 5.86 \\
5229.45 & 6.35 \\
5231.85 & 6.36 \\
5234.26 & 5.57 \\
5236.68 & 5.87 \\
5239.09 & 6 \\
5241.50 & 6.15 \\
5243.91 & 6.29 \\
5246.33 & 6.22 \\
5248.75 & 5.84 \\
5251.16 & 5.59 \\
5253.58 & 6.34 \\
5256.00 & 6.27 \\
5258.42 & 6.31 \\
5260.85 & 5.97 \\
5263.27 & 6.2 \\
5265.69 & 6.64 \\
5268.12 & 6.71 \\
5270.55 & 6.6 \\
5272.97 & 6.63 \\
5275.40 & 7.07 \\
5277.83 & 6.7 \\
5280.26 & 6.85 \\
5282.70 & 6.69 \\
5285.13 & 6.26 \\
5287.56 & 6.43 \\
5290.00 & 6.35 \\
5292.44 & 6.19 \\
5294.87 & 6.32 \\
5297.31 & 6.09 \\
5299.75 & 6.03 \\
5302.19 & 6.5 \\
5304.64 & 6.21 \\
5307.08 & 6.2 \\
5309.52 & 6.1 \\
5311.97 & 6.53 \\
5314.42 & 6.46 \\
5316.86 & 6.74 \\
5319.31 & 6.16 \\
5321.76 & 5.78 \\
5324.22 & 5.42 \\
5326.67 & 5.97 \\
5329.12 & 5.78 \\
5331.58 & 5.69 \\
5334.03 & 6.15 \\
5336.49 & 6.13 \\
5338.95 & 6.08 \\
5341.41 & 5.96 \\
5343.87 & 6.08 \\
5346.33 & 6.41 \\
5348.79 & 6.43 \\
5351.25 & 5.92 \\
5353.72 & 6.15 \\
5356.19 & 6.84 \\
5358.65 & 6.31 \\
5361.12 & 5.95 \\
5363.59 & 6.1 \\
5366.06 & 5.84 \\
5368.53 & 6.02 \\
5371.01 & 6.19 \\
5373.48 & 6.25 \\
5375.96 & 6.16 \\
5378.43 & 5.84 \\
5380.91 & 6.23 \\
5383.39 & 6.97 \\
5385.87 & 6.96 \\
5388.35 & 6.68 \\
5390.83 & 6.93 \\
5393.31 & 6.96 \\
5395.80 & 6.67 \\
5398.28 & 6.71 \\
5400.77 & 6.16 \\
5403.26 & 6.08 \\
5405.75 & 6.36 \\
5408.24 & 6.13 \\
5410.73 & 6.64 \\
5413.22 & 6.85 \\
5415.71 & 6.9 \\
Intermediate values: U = 6.14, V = 6.4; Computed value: 4.82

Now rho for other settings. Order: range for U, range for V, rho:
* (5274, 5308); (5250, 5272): 5.10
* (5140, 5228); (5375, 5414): 4.76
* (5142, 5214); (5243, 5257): 5.06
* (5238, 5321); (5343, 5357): 5.04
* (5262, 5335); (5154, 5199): 5.32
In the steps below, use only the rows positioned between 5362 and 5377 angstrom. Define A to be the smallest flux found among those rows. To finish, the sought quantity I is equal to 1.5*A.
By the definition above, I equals 8.8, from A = 5.84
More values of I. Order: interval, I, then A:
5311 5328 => 8.1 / 5.42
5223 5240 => 8.4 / 5.57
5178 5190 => 8.5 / 5.68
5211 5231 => 8.8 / 5.86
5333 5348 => 8.9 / 5.96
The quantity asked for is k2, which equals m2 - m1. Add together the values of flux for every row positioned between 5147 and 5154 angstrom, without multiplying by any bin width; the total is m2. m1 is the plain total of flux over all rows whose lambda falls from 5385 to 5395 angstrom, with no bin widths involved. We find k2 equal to -7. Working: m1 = 28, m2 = 20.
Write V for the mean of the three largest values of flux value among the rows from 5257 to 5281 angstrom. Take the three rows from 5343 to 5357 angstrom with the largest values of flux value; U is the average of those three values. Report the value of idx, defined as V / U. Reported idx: 1.05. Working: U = 6.56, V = 6.88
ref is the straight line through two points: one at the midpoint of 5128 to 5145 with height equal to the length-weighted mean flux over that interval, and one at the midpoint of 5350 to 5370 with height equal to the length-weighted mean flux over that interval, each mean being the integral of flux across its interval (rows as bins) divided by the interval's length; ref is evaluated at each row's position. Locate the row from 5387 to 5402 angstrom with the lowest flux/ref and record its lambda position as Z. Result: 5400.77 angstrom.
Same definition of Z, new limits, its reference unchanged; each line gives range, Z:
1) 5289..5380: 5324.22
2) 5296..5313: 5299.75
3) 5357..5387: 5378.43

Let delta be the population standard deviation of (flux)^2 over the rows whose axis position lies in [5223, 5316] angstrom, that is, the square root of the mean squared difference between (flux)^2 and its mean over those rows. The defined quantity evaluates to 4.0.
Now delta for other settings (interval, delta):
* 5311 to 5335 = 4.8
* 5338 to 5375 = 3.1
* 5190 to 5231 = 5.0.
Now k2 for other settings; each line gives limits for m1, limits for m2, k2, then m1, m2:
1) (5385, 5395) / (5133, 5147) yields 10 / 28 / 38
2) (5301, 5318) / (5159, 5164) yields -32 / 45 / 12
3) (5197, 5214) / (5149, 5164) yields -7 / 45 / 38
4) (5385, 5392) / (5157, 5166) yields 4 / 21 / 25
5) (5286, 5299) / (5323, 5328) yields -20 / 31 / 11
